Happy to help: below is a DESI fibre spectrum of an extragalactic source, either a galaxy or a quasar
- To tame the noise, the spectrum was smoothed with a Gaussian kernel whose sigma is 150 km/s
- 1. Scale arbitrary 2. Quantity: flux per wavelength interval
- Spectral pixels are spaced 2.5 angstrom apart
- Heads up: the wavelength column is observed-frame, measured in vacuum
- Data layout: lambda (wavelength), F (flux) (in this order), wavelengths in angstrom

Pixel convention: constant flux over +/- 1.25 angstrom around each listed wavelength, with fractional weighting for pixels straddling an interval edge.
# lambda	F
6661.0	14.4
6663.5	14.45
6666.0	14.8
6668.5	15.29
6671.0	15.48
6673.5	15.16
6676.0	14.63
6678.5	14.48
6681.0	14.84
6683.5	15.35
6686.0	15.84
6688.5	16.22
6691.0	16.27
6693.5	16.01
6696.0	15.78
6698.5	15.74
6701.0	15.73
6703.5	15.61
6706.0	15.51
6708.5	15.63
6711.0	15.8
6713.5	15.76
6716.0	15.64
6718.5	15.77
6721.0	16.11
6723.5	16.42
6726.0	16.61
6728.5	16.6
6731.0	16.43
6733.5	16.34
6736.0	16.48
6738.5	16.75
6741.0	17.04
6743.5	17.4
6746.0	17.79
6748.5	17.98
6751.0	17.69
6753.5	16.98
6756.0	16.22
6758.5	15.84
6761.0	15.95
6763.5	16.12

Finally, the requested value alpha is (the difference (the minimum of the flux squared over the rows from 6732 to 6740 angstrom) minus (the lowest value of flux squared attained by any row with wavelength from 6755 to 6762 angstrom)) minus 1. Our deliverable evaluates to 15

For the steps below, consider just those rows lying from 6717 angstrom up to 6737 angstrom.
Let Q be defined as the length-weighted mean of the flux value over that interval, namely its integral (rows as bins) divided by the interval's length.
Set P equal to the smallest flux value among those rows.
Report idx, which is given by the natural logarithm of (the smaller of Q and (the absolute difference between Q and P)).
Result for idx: -0.6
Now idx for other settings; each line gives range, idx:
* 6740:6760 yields 0.2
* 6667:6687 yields -0.4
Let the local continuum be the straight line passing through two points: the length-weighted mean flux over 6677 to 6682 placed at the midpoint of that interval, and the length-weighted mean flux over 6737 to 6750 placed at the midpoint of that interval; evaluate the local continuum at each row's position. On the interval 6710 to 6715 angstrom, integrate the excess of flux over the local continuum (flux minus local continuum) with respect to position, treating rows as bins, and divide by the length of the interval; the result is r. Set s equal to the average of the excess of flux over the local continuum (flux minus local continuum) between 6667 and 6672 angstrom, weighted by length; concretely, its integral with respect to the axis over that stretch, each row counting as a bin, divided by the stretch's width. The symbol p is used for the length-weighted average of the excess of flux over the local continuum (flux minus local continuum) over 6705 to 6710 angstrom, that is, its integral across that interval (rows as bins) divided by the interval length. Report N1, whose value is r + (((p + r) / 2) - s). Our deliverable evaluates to -1.7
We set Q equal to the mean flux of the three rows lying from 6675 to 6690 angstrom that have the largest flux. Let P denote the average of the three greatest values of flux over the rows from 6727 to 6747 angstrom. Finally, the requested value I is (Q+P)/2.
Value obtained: 16.6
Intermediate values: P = 17.4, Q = 15.8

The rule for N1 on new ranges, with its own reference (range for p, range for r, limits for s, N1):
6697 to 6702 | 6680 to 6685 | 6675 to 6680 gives 0.7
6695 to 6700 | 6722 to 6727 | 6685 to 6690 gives -1.0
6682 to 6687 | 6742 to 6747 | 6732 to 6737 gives 1.1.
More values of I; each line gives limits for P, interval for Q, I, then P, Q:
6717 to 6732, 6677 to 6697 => 16.4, 16.5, 16.2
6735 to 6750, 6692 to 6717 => 16.8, 17.7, 15.9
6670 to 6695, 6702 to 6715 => 15.9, 16.2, 15.7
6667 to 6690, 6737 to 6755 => 16.8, 15.8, 17.8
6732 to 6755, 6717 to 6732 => 17.2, 17.8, 16.5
